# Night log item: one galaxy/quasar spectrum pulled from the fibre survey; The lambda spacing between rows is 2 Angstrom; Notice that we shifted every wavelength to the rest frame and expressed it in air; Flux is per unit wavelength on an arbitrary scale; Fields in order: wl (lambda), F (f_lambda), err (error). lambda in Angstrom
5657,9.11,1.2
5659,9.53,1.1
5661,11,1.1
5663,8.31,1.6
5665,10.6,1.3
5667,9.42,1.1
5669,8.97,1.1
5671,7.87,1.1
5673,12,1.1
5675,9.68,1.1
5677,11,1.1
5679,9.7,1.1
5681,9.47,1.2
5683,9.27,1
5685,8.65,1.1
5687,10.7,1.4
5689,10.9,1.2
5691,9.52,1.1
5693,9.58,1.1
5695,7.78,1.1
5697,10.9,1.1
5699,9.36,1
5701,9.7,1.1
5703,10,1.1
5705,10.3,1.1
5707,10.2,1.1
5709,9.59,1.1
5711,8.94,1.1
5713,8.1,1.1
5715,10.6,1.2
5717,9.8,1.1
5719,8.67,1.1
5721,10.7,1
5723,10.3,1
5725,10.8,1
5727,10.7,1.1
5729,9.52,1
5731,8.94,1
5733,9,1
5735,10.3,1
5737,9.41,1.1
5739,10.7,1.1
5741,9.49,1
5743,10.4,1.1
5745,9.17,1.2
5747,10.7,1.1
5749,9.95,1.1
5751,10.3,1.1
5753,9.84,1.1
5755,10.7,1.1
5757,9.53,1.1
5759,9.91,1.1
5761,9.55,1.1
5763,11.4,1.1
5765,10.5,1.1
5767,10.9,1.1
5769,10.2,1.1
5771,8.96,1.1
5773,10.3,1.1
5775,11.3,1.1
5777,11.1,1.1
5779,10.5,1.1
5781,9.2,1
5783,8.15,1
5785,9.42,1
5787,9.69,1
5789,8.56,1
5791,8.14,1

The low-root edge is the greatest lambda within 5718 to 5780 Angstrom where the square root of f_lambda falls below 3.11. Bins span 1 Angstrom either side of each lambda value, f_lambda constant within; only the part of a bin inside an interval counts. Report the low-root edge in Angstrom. 5771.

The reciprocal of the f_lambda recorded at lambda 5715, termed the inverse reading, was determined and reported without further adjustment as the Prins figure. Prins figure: 0.094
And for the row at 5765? 0.095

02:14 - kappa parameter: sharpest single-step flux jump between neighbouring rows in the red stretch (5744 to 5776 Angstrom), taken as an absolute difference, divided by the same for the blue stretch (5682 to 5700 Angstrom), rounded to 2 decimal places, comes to 0.59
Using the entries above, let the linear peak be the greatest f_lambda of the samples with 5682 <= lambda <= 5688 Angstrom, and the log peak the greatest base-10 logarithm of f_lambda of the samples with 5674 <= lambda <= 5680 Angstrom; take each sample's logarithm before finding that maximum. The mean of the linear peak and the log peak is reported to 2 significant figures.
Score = 5.9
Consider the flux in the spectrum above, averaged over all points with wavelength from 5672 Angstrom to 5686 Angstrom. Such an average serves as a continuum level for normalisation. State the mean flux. 10.0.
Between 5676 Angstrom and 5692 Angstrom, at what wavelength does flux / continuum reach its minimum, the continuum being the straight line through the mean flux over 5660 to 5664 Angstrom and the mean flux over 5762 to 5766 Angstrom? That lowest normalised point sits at 5685 Angstrom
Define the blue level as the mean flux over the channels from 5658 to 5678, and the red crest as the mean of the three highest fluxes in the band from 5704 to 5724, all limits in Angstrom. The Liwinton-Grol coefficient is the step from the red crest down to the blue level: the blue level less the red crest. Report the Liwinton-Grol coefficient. -0.70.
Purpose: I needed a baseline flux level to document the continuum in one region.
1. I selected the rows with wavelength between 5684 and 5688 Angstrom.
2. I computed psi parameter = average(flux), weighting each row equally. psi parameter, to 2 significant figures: 9.7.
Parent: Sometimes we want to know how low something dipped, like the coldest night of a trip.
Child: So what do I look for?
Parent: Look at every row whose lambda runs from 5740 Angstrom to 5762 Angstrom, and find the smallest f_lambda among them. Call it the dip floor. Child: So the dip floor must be 9.17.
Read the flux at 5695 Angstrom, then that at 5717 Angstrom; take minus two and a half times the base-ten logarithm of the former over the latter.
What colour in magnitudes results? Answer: 0.25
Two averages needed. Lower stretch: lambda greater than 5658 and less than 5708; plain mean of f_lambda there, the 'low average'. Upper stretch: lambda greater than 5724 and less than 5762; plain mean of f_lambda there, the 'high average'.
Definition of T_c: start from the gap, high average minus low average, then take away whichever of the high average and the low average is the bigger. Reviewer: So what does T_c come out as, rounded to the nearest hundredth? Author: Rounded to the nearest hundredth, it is -9.78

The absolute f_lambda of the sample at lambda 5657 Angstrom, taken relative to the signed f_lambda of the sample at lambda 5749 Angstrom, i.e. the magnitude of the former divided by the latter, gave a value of 0.92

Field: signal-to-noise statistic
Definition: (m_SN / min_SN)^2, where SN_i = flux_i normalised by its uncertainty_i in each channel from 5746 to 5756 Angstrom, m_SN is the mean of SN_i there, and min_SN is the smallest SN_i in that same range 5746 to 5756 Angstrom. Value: 1.1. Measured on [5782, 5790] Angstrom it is 1.2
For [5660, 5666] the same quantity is 2.2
